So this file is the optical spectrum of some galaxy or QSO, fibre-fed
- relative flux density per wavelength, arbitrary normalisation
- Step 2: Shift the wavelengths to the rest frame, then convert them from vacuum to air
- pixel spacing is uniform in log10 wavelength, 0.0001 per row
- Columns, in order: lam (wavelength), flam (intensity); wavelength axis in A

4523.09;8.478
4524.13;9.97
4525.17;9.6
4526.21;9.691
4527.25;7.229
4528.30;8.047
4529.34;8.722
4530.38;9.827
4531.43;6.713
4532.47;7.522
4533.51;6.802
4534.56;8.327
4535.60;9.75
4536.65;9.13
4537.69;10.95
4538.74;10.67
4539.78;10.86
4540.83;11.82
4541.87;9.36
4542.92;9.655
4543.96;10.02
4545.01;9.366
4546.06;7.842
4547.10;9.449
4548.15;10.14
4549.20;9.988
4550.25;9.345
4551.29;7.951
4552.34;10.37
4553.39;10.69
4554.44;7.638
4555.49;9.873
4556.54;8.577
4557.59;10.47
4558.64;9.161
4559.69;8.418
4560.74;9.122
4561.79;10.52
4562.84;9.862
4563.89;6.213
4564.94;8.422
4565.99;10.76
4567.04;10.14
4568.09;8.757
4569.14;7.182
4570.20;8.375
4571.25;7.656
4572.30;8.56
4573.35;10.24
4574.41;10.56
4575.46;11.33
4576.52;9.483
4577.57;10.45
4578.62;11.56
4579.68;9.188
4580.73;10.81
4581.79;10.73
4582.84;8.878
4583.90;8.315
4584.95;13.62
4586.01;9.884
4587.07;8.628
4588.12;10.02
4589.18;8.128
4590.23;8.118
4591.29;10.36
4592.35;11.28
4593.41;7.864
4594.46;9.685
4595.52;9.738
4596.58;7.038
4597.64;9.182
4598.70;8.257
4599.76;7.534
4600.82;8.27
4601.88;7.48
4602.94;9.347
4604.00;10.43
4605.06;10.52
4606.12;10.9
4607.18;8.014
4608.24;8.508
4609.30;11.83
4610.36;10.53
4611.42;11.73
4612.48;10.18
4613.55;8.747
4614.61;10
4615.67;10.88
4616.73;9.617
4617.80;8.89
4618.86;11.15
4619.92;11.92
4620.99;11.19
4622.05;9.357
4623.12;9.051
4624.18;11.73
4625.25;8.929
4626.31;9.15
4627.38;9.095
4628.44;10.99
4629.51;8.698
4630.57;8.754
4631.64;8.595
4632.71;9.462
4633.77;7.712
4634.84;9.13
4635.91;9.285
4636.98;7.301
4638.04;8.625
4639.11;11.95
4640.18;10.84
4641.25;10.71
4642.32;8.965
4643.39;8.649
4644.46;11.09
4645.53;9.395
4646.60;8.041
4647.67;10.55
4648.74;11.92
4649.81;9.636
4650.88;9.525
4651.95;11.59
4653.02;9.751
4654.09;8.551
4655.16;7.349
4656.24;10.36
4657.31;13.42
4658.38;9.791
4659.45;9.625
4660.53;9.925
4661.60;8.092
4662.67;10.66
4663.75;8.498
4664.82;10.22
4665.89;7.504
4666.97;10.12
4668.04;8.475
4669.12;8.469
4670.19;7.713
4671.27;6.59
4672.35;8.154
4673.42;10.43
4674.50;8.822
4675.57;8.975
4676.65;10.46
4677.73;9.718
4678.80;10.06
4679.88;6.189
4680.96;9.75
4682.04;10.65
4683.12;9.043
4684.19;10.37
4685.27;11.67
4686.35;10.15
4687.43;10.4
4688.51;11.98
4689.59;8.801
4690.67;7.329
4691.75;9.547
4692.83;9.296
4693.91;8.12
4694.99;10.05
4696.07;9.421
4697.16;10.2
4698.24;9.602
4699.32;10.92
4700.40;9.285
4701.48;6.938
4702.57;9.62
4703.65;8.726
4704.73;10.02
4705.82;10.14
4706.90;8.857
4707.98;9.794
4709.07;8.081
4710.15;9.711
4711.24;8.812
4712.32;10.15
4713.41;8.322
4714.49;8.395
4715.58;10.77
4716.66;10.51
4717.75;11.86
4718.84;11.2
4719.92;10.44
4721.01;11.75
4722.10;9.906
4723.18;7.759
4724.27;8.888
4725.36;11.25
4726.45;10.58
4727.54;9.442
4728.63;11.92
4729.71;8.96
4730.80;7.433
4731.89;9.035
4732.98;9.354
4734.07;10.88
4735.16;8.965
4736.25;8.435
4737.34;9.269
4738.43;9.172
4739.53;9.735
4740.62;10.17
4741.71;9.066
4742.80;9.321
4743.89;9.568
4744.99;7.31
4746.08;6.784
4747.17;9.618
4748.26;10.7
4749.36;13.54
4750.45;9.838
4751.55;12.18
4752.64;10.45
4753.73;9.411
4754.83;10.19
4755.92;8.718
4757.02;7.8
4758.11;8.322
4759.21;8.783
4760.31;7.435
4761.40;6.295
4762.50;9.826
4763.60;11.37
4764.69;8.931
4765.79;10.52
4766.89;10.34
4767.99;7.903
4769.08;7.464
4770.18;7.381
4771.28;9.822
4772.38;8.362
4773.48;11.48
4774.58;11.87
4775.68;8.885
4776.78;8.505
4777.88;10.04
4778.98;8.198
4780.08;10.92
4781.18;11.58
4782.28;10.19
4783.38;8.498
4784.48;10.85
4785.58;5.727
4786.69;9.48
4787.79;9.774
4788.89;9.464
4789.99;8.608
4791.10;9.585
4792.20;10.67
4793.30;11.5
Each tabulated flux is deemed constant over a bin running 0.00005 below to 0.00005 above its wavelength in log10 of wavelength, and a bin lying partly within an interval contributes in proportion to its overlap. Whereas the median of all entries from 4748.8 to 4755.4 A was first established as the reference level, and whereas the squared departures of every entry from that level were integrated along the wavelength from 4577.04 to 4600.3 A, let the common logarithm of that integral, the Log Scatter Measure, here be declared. 1.84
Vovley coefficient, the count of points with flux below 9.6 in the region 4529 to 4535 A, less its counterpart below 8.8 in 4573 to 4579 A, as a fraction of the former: 1.0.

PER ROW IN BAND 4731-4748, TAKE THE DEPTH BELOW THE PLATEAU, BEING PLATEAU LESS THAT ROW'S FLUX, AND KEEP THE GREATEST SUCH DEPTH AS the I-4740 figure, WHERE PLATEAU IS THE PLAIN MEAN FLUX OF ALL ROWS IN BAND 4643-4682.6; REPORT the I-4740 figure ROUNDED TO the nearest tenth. 2.6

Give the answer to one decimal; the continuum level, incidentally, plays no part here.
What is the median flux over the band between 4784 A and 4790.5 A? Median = 9.5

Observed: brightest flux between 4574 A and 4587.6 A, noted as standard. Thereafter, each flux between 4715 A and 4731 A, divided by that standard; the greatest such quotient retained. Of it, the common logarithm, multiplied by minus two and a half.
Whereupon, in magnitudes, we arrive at 0.14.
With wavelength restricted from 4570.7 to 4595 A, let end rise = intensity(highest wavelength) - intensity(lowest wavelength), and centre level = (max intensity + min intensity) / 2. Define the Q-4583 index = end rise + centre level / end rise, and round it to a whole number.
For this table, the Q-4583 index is 7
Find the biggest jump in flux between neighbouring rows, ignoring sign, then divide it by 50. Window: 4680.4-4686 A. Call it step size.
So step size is 0.032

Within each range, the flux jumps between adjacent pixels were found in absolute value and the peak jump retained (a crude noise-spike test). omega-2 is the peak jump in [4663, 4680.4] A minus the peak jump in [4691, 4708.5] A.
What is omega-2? 1.2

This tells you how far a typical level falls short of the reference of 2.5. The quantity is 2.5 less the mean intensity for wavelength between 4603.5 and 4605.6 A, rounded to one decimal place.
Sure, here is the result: -8.0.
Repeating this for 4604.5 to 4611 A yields -7.6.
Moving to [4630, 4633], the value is -6.4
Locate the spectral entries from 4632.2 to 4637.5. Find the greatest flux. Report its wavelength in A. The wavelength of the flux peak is 4632.71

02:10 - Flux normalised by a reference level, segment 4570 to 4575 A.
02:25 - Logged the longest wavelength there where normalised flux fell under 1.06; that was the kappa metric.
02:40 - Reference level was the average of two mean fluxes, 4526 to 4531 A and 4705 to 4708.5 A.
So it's 4572.30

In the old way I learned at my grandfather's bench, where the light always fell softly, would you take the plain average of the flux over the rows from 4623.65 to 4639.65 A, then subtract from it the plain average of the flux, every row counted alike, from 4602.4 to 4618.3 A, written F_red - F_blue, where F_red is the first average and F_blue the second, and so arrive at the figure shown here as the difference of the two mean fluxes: -0.7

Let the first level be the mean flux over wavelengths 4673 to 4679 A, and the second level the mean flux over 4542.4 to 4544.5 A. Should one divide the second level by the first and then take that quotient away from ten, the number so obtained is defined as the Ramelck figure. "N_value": 8.99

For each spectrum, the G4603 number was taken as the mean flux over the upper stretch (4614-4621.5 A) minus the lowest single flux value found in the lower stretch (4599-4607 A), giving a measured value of 3.0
